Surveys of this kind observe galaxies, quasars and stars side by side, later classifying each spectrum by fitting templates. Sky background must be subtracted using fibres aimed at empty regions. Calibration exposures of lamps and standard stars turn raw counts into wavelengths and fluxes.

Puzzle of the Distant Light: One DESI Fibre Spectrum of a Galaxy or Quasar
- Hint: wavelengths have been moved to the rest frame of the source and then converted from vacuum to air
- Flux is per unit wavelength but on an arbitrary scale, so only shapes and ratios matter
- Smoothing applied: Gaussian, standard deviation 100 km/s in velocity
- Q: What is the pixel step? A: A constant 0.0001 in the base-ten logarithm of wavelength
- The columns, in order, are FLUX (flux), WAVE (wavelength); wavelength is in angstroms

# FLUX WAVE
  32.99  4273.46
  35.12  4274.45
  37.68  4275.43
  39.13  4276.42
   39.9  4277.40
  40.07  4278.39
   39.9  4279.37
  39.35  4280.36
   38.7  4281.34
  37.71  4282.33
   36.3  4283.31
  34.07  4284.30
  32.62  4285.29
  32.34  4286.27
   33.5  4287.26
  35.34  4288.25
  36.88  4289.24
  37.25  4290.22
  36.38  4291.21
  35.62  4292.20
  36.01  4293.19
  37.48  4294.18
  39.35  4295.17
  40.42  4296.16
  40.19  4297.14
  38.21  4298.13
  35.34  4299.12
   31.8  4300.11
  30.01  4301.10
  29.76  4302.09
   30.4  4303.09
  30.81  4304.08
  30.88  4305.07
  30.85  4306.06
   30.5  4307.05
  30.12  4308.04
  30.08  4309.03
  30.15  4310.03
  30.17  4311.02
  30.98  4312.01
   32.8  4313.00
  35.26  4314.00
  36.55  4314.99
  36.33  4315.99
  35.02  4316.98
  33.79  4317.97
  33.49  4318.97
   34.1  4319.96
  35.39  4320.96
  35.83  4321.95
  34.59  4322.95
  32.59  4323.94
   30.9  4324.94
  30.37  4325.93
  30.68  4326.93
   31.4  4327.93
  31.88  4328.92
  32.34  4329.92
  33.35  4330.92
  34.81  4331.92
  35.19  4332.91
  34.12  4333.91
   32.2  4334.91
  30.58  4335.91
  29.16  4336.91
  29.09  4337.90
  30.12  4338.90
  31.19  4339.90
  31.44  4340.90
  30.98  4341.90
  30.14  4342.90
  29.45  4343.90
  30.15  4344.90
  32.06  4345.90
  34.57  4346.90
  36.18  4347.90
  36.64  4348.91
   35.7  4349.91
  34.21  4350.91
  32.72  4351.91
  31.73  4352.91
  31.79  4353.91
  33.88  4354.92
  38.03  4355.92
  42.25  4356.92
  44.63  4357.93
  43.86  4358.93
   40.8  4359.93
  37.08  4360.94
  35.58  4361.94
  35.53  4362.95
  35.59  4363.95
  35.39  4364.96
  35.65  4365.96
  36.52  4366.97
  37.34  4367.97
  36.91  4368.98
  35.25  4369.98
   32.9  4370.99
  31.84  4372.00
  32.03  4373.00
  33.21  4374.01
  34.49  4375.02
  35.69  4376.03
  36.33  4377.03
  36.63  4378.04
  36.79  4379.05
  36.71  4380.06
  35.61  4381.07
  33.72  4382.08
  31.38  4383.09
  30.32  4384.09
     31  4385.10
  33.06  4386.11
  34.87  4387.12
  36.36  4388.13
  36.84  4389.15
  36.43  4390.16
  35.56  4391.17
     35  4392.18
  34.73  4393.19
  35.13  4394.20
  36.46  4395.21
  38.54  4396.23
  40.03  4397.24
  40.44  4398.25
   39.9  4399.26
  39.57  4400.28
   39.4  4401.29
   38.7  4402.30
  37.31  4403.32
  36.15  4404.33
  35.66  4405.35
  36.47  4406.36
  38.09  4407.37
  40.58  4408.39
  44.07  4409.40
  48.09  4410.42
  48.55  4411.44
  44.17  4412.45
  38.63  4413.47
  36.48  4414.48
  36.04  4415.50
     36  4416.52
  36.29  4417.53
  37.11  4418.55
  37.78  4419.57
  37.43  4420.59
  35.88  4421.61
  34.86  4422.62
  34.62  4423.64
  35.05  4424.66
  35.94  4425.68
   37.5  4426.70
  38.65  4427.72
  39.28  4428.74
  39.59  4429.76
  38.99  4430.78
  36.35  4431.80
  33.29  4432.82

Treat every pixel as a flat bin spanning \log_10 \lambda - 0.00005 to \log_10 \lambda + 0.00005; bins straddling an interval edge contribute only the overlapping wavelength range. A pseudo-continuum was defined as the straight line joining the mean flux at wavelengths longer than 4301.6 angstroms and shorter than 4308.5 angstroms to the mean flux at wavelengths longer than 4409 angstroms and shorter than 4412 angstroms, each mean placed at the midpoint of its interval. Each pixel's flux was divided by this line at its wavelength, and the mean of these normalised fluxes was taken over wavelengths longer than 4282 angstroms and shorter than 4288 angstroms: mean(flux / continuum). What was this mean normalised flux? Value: 1.26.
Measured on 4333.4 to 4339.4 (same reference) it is 0.87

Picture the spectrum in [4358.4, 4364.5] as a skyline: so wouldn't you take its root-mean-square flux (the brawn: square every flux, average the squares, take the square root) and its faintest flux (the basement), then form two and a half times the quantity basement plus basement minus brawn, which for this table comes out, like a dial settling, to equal 82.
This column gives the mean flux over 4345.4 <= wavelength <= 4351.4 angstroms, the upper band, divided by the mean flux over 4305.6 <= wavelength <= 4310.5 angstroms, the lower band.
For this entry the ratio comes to 1.15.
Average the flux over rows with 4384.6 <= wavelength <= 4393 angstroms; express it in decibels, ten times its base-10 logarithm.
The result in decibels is 15.4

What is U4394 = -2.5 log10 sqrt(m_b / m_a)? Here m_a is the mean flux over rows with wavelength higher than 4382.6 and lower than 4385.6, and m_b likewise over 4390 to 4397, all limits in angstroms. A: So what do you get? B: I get -0.083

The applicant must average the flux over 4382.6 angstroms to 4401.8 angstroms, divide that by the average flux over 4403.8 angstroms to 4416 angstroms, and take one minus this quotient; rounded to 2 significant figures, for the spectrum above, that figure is 0.10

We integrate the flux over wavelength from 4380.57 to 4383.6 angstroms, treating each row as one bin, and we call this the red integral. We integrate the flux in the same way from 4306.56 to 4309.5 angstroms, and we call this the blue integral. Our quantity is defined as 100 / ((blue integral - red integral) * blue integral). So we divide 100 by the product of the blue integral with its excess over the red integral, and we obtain -0.1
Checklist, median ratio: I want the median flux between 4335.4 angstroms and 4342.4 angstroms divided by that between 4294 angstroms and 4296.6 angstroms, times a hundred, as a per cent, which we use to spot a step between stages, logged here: 78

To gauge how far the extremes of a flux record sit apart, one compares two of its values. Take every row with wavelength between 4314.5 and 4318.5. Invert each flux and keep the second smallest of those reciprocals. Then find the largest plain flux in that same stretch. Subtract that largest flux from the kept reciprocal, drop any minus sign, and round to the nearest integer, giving 37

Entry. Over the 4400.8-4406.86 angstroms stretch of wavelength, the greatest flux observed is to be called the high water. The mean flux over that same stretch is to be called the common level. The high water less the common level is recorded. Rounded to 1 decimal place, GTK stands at 2.1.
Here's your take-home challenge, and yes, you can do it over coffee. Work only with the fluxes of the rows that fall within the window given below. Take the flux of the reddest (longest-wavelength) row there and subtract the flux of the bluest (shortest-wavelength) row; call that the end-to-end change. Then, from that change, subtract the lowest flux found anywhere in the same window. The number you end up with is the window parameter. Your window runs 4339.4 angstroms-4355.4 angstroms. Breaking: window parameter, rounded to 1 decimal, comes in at -26.8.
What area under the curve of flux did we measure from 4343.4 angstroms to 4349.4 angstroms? 199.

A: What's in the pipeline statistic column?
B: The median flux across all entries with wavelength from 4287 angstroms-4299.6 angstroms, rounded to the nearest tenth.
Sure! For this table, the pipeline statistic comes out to 36.9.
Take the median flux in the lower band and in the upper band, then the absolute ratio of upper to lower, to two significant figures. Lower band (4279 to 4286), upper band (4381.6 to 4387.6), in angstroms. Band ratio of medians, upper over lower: 0.85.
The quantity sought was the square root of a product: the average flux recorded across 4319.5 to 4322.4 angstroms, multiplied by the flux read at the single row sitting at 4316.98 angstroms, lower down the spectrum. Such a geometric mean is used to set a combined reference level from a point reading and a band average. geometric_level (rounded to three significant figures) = 35.1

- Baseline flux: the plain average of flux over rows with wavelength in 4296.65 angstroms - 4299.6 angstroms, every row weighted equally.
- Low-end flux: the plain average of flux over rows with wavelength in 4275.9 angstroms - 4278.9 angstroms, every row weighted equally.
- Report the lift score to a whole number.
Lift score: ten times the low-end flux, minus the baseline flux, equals 359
